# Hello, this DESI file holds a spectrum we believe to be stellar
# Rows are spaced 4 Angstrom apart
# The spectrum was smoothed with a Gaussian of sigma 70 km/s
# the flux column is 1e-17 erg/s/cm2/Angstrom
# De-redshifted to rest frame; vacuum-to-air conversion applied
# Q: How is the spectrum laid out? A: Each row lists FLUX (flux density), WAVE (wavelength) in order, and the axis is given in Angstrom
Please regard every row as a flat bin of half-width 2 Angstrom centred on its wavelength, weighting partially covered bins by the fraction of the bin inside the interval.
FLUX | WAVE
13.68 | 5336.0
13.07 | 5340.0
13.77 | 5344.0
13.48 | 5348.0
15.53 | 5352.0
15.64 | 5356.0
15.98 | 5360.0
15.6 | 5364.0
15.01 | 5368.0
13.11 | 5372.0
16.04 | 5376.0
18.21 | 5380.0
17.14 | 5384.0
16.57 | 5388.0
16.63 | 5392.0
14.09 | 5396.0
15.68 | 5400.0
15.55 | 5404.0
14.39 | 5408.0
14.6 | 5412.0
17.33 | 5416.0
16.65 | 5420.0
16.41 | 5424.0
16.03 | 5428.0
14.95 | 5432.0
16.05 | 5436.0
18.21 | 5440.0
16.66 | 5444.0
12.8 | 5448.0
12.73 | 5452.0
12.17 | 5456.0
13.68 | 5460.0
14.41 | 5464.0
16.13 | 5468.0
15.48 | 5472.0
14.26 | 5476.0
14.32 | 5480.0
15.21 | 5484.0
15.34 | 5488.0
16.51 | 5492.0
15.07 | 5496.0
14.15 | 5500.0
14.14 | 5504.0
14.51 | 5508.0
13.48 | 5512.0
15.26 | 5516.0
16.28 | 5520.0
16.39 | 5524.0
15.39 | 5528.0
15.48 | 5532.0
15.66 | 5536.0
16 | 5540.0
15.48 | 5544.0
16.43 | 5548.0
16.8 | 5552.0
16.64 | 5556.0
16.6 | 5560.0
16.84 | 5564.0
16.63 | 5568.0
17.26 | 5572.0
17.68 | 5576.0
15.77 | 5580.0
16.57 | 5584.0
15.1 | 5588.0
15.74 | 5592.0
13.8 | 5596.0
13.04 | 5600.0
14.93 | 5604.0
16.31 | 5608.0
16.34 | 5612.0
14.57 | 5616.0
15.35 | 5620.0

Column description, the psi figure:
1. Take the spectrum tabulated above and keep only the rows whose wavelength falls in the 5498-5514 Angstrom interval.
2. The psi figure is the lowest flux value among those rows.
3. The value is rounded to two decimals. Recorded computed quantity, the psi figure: 13.48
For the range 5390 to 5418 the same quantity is 14.09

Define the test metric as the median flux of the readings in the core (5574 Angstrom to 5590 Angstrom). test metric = 16.2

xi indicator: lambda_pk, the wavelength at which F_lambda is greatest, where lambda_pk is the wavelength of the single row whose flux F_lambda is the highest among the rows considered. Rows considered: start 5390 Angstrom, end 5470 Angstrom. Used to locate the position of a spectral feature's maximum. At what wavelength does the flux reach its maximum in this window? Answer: 5440.0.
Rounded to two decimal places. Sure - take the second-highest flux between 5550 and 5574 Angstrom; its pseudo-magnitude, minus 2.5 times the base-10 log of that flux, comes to -3.07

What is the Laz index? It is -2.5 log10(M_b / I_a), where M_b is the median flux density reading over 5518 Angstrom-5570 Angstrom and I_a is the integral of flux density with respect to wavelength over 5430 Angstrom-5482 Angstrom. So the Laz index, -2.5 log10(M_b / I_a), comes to 4.18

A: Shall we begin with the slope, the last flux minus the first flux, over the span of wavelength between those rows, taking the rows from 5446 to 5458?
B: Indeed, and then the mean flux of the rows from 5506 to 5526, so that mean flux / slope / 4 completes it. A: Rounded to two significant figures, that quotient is -48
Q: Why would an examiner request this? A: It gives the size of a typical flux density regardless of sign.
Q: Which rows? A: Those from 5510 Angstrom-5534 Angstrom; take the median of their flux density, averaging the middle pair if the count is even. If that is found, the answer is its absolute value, 15.4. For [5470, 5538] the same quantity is 15.3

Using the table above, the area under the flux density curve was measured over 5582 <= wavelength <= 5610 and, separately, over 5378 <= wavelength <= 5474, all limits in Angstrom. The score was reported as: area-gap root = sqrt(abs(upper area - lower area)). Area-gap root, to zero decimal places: 33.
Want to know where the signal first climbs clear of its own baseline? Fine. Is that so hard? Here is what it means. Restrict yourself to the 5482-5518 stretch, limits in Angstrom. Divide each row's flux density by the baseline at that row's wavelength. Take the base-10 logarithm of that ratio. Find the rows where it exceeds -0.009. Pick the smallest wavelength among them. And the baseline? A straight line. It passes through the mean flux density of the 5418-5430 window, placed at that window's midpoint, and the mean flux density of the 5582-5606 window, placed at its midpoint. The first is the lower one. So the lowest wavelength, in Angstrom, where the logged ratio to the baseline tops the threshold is 5492.0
